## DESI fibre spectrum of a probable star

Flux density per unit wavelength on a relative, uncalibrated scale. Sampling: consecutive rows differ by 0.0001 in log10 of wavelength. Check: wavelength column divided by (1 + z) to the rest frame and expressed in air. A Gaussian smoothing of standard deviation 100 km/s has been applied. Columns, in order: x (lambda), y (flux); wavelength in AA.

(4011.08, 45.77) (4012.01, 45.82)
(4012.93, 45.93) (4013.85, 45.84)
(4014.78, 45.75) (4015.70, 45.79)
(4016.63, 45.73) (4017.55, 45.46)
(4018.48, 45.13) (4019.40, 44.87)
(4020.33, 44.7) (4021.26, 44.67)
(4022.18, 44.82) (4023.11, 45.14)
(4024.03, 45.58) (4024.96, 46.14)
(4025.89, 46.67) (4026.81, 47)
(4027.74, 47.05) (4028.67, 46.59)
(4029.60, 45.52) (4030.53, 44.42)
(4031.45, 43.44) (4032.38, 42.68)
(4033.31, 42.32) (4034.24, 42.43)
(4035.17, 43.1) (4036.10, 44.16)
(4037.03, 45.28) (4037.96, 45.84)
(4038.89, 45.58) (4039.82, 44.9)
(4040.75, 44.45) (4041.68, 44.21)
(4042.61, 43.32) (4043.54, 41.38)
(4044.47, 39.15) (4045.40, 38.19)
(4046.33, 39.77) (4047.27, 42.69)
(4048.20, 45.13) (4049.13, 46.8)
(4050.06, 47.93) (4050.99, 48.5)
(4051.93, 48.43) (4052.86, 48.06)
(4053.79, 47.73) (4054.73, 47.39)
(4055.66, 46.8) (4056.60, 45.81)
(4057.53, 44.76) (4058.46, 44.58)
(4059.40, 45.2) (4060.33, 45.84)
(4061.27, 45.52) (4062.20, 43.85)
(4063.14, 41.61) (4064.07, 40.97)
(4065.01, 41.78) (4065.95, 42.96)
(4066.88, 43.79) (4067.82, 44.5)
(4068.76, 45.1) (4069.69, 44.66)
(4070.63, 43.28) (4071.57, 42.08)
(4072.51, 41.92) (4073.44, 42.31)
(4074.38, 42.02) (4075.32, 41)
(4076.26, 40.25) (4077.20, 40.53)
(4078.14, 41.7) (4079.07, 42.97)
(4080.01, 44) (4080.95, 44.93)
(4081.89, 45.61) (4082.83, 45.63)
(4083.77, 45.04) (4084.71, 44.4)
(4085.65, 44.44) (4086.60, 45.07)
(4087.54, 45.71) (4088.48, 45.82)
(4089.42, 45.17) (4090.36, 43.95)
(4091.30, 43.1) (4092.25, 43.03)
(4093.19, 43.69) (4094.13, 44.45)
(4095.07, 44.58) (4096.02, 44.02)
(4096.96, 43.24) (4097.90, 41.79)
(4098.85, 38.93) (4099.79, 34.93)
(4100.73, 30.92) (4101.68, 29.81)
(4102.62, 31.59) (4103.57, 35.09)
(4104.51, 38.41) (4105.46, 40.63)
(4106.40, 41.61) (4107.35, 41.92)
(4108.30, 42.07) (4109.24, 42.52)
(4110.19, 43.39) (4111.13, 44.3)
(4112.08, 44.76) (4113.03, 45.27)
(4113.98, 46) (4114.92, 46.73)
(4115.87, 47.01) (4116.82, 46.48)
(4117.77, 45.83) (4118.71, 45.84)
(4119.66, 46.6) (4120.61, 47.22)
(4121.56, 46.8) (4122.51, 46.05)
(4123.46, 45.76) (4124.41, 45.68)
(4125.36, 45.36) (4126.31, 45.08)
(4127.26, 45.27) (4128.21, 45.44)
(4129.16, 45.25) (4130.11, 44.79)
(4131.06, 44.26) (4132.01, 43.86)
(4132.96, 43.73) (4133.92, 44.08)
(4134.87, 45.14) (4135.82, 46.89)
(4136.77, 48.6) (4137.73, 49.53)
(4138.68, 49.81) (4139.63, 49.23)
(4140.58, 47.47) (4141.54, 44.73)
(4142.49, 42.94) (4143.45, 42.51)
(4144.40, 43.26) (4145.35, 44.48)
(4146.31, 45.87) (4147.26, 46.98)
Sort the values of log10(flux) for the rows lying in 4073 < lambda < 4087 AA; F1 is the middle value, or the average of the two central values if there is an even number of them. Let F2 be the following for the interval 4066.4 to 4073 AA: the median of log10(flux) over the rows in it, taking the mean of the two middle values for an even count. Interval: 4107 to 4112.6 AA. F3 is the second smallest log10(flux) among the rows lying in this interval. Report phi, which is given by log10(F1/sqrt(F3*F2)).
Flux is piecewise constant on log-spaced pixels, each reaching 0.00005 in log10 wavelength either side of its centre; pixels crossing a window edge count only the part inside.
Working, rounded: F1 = 1.64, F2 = 1.64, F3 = 1.62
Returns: 0.0029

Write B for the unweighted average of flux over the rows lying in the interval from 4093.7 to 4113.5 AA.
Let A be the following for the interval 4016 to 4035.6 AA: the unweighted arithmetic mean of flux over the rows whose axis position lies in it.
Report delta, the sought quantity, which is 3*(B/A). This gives 2.68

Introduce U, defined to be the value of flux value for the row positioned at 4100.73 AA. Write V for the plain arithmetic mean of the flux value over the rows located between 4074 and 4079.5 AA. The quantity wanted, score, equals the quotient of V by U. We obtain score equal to 1.34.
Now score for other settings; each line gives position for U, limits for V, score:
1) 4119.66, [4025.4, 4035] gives 0.96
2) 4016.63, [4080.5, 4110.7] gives 0.91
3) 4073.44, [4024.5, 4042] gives 1.06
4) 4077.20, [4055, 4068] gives 1.09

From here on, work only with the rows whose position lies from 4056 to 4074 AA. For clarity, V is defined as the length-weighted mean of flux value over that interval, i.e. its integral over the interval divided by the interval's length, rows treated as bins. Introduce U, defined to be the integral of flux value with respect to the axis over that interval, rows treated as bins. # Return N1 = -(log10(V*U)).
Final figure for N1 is -4.537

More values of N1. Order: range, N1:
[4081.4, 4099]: -4.536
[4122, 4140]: -4.580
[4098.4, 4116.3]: -4.464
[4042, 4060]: -4.559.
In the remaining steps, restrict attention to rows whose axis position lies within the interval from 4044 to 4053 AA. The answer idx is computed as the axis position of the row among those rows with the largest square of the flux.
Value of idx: 4050.99 AA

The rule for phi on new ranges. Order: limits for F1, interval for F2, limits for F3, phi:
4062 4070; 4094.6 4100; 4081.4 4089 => 0.0009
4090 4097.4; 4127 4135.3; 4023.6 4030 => -0.0035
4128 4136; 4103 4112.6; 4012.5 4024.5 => 0.0038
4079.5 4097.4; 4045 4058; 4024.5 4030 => -0.0051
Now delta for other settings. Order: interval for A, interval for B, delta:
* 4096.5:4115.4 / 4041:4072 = 3.31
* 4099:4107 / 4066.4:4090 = 3.70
